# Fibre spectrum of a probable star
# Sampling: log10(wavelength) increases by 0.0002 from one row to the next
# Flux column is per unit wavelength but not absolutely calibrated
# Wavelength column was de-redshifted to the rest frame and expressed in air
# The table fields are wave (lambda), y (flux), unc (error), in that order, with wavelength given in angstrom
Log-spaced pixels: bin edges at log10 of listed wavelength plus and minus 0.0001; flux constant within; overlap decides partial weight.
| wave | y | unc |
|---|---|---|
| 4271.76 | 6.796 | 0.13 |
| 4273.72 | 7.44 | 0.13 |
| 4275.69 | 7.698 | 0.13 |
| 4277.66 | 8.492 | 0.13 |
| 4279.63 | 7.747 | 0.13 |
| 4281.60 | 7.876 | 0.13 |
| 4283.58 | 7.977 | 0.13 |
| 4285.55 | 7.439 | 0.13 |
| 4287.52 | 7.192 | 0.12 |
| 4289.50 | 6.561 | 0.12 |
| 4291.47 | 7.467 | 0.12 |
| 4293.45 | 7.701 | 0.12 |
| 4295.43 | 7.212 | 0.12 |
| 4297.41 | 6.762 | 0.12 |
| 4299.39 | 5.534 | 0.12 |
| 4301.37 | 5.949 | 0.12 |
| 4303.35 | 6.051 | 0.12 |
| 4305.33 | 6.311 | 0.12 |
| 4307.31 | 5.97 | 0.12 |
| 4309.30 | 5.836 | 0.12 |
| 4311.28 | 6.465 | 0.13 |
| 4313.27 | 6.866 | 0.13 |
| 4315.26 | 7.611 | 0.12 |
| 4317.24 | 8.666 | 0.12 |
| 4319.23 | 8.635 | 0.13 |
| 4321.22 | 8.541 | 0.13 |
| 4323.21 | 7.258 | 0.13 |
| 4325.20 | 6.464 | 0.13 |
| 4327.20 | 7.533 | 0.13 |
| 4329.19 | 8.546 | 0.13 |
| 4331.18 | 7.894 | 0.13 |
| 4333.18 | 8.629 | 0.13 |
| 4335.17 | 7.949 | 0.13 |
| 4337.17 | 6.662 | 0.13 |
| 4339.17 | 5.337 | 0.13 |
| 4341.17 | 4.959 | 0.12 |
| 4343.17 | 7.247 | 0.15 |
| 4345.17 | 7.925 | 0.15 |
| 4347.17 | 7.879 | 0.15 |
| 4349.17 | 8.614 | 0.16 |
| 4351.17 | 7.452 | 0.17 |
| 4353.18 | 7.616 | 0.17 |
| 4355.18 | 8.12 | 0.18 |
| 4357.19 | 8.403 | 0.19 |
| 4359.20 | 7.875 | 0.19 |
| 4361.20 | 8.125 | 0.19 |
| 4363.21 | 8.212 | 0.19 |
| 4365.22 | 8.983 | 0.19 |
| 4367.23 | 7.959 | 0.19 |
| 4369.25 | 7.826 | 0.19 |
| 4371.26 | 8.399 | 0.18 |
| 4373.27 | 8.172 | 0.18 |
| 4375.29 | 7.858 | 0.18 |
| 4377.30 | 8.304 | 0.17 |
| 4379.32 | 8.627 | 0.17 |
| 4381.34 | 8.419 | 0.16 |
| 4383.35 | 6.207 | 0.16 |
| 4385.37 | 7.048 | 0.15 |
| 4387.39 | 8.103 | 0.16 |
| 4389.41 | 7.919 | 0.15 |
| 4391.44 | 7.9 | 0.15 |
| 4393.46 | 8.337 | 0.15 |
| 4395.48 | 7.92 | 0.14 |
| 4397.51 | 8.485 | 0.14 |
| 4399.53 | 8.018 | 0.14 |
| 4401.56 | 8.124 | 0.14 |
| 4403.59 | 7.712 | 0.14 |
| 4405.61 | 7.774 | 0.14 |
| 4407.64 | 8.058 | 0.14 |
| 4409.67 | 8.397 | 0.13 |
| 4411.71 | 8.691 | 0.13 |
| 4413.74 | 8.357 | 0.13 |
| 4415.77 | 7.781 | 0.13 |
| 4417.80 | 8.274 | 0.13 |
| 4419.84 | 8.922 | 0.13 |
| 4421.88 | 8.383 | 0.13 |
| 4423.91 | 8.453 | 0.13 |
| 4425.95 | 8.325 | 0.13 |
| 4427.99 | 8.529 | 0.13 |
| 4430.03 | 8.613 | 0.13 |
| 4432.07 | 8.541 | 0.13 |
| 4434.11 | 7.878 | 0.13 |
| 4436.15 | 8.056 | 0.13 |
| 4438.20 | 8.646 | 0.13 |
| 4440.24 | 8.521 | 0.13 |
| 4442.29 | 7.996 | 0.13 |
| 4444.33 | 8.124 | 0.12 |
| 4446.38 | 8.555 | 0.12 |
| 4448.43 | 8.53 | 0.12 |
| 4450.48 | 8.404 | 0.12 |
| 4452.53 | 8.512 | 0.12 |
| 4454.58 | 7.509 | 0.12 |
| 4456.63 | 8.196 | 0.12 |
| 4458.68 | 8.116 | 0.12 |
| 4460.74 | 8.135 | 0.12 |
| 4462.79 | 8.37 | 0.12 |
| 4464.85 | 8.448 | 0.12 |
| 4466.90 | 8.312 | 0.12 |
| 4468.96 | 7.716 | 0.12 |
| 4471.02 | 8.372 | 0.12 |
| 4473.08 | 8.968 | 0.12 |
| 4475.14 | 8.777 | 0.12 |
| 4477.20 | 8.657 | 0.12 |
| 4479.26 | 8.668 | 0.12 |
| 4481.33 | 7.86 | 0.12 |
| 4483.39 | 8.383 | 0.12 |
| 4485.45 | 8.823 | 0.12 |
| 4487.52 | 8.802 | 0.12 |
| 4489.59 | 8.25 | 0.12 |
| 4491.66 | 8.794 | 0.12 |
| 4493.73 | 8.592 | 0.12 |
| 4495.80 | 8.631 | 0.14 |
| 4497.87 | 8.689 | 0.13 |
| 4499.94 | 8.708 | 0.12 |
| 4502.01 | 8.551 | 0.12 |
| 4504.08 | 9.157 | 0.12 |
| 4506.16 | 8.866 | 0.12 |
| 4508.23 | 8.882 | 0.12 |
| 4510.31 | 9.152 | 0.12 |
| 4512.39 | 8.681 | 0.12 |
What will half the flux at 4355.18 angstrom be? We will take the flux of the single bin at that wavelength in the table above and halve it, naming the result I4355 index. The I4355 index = 4.06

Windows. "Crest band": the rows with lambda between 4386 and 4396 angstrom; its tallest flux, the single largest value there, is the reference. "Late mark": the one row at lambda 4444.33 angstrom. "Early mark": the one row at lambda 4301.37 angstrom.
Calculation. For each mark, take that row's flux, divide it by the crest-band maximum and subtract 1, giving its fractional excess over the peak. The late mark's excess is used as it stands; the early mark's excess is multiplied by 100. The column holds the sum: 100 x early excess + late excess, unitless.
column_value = -29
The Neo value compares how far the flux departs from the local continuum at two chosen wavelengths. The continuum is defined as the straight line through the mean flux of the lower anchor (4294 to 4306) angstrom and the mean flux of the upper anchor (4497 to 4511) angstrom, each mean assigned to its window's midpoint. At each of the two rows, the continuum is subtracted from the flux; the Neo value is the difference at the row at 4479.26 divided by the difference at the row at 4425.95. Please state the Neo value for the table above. 0.27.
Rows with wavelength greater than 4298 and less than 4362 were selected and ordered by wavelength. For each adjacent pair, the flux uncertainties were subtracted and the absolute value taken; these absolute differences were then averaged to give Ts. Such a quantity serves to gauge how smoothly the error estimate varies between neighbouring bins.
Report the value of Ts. 0.0035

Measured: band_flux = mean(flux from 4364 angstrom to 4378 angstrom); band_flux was 8.2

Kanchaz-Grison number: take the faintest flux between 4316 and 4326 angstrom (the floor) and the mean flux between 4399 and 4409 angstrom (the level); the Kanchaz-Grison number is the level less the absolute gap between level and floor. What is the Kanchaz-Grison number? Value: 6.5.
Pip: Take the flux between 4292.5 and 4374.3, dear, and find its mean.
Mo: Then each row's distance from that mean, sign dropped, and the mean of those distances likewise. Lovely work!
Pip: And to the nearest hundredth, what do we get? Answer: 0.87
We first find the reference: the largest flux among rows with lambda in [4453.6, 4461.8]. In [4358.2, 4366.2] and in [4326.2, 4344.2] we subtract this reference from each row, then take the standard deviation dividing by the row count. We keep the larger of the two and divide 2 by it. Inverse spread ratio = 2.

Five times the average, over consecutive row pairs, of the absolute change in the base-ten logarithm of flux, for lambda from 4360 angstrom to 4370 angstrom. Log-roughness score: 0.13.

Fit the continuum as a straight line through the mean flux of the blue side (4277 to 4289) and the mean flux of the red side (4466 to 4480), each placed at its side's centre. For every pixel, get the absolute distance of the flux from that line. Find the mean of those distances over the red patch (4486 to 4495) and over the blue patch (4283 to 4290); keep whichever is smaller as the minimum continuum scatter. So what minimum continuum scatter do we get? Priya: 0.20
